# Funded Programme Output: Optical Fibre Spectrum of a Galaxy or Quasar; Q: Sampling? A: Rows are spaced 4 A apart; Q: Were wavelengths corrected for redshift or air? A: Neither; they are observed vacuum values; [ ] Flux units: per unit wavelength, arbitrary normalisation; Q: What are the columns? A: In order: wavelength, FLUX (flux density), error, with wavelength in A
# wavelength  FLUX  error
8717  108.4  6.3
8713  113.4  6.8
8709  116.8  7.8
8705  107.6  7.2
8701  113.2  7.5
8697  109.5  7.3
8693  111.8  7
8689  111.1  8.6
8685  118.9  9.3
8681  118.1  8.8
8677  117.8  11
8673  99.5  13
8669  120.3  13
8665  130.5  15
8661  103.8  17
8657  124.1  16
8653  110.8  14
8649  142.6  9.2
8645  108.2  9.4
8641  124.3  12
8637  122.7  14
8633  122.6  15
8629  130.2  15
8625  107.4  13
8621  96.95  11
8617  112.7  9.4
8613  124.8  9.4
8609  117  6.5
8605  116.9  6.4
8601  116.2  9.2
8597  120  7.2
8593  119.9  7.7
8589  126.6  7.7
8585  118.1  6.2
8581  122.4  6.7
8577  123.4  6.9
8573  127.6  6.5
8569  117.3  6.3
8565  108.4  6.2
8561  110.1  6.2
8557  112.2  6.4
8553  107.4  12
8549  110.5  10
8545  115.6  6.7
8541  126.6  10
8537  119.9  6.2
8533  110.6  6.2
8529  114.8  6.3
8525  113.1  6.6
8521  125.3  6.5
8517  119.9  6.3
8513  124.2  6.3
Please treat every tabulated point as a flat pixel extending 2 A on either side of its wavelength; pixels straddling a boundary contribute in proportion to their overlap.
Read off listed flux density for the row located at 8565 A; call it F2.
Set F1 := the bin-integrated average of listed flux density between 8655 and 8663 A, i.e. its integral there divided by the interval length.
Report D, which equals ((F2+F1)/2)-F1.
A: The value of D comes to -3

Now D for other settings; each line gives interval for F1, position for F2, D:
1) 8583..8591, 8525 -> -5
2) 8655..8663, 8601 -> 1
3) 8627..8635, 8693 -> -7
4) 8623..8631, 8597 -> 1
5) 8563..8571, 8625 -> -3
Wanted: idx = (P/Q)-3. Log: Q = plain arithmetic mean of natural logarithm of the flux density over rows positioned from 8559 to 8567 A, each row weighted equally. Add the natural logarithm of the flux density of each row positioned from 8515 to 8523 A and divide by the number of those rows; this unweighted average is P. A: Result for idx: -1.98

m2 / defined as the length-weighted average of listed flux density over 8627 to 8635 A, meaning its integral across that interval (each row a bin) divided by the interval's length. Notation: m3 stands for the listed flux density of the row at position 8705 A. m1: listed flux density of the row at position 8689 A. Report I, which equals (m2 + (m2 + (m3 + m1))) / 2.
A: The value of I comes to 236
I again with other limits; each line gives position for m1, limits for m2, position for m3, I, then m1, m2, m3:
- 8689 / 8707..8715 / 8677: 230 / 111.1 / 115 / 117.8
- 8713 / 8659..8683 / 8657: 234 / 113.4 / 115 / 124.1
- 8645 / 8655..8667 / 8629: 239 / 108.2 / 119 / 130.2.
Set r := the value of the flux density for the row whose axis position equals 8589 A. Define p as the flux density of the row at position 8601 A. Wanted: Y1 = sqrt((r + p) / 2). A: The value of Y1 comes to 11.0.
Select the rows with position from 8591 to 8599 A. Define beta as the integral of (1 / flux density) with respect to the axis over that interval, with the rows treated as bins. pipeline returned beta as 0.0667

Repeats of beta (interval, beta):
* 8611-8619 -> 0.0675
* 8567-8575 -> 0.0654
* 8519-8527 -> 0.0673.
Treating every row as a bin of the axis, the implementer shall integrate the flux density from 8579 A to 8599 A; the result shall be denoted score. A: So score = 2428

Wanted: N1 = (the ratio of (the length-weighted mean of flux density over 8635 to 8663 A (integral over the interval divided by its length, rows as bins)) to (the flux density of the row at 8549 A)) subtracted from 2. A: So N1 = 0.92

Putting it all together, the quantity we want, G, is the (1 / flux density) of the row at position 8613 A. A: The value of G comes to 0.0080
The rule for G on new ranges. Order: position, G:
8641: 0.0080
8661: 0.0096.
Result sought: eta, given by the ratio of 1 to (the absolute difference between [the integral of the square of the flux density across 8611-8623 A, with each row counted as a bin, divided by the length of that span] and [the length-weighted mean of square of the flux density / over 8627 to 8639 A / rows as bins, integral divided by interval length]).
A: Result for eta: 0.0003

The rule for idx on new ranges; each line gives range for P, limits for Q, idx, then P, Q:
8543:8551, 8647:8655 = -2.02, 4.73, 4.83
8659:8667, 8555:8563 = -1.99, 4.76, 4.71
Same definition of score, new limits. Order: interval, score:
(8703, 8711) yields 898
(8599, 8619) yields 2350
